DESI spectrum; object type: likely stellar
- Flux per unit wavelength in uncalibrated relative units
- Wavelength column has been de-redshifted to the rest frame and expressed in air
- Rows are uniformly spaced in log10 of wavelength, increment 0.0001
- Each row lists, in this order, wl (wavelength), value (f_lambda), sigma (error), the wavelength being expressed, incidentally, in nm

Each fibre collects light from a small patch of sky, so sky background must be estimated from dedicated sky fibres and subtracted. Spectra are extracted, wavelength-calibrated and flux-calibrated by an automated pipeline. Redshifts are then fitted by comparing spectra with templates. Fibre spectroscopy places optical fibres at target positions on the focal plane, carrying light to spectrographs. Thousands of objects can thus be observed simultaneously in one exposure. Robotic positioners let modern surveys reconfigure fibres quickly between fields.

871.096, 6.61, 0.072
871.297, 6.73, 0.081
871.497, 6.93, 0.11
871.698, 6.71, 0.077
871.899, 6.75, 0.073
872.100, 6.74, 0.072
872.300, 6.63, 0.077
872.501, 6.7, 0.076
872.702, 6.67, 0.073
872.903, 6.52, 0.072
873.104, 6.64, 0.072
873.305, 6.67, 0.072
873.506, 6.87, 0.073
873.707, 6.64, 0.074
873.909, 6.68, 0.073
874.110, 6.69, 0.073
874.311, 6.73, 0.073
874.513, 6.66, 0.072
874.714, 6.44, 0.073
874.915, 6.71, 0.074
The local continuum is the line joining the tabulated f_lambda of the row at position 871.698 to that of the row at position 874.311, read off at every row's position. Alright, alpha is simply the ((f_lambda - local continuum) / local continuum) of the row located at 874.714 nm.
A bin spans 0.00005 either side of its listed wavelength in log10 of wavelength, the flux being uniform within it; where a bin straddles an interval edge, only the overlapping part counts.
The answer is -0.044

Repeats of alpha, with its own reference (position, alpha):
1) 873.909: -0.007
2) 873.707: -0.013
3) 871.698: 0.000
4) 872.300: -0.013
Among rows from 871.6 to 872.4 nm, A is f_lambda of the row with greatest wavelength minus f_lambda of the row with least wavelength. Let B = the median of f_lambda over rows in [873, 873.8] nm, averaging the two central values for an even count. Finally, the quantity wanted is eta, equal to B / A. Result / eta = -83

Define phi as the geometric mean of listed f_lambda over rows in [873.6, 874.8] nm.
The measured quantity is 6.64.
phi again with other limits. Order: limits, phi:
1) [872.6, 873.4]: 6.62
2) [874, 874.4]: 6.71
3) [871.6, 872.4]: 6.71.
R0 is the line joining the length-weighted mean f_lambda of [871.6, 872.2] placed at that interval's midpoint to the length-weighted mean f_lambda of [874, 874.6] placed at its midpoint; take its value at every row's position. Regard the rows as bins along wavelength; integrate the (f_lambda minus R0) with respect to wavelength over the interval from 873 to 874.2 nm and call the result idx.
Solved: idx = -0.008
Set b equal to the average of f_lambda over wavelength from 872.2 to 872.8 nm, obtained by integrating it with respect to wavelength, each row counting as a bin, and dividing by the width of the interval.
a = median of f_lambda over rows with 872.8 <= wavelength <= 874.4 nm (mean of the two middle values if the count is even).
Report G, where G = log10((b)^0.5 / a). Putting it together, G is -0.412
